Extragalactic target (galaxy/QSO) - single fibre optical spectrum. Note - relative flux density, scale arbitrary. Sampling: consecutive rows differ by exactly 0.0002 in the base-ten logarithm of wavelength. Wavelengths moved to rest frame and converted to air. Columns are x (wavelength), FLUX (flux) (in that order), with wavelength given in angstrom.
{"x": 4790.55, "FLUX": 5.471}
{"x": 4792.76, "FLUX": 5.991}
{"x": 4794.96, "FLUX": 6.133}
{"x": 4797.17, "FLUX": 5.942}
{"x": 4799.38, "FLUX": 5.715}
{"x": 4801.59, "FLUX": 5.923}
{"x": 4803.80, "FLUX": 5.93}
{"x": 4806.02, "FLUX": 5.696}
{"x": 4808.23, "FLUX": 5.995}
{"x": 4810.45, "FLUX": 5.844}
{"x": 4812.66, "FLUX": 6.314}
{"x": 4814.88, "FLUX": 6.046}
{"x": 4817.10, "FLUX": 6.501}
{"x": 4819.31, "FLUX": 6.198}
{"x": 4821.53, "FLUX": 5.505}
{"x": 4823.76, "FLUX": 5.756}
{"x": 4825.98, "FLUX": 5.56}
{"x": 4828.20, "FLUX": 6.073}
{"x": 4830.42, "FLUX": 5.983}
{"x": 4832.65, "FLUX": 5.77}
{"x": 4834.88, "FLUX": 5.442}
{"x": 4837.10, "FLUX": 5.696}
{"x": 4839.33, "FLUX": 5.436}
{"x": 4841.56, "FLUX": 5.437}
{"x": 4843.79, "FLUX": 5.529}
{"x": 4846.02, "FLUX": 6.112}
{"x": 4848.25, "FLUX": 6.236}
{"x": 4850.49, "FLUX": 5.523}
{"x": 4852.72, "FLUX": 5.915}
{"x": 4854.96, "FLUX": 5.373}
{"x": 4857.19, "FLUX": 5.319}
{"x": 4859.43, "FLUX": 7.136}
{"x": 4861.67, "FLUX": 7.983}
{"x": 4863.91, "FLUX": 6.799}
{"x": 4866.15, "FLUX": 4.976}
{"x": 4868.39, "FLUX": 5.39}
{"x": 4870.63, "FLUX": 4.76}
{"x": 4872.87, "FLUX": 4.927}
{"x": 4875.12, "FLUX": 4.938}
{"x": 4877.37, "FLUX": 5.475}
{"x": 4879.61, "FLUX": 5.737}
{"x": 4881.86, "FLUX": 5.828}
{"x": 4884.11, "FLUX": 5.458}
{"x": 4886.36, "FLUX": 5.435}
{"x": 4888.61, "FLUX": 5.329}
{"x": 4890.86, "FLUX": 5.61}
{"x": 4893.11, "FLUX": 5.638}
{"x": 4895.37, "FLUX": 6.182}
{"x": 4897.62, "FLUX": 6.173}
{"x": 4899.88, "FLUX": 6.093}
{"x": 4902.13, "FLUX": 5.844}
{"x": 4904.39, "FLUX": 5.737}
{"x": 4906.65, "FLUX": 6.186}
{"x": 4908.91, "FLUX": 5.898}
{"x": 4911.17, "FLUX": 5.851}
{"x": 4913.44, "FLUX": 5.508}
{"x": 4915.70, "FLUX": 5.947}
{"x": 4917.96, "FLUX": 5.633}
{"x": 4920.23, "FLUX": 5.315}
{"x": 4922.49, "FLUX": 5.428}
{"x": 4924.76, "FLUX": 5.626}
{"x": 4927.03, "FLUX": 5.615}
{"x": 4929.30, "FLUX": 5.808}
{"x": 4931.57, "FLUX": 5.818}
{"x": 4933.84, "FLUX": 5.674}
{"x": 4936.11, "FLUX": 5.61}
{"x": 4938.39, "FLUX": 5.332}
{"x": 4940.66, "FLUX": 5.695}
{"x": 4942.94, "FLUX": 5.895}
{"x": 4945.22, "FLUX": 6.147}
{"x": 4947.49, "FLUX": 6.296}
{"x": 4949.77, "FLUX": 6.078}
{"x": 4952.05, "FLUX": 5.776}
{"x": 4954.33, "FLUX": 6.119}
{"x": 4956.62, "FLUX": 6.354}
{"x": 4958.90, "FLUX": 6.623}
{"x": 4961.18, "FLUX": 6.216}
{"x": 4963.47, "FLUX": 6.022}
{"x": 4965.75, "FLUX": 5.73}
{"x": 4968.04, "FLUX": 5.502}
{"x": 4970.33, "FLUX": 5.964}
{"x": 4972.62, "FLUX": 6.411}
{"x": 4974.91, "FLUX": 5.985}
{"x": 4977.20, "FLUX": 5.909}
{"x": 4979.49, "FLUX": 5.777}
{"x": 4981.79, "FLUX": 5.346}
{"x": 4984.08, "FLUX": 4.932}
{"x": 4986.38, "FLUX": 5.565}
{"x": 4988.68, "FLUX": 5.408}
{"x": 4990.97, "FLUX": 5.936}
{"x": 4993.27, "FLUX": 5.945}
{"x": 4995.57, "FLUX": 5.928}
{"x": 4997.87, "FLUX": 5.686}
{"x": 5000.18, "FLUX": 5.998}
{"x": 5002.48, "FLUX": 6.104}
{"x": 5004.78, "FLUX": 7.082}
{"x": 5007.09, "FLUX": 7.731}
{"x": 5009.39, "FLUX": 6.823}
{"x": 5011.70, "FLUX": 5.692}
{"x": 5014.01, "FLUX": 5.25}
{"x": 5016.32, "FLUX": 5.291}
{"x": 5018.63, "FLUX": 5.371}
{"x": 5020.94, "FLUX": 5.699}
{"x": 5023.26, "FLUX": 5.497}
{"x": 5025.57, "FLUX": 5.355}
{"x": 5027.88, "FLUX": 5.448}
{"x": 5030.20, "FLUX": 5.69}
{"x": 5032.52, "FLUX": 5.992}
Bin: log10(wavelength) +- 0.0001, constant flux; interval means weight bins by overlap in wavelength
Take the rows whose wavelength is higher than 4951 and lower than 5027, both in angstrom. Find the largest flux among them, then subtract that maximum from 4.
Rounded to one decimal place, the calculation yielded -3.7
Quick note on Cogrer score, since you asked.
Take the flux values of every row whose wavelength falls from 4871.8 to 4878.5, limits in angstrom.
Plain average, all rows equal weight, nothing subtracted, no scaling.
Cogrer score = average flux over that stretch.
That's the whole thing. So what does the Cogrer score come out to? 5.1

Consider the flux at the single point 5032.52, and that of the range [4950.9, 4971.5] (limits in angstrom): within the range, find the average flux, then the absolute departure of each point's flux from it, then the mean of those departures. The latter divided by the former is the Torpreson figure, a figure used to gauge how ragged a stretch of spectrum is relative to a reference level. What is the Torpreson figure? 0.044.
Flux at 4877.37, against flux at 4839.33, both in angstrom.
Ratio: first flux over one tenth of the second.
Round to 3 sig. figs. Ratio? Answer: 10.1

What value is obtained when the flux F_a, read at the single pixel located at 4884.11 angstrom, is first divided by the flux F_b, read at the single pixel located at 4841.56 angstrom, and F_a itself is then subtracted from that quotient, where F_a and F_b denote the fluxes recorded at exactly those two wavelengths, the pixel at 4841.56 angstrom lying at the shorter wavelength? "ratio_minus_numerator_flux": -4.45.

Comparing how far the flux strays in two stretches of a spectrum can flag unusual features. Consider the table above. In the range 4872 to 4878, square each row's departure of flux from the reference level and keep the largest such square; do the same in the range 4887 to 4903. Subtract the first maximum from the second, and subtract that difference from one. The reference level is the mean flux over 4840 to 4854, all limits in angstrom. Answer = 1.5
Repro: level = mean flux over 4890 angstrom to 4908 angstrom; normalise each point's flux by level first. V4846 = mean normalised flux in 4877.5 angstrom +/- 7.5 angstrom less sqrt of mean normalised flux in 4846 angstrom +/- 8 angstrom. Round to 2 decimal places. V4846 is -0.09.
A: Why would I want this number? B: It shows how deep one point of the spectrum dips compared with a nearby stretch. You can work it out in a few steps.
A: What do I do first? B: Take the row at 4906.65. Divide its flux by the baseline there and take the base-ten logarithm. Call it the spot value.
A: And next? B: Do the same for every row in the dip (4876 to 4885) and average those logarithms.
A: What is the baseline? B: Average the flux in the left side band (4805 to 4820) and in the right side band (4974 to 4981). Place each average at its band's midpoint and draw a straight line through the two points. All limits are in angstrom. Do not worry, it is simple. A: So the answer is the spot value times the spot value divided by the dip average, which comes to -0.01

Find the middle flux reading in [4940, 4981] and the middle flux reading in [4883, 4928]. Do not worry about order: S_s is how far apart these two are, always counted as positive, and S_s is 0.37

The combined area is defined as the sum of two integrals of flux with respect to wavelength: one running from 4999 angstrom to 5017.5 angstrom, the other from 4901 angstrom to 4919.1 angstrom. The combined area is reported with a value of 221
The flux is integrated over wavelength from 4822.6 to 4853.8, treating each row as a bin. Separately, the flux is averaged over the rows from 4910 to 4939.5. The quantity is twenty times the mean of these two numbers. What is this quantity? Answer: 1849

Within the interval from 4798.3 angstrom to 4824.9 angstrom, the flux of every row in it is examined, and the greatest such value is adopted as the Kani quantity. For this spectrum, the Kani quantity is 6.501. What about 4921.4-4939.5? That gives 5.818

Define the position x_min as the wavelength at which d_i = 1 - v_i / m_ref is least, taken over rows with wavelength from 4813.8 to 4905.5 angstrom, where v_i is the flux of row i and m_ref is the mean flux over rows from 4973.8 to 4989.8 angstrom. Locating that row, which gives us 4861.67 angstrom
